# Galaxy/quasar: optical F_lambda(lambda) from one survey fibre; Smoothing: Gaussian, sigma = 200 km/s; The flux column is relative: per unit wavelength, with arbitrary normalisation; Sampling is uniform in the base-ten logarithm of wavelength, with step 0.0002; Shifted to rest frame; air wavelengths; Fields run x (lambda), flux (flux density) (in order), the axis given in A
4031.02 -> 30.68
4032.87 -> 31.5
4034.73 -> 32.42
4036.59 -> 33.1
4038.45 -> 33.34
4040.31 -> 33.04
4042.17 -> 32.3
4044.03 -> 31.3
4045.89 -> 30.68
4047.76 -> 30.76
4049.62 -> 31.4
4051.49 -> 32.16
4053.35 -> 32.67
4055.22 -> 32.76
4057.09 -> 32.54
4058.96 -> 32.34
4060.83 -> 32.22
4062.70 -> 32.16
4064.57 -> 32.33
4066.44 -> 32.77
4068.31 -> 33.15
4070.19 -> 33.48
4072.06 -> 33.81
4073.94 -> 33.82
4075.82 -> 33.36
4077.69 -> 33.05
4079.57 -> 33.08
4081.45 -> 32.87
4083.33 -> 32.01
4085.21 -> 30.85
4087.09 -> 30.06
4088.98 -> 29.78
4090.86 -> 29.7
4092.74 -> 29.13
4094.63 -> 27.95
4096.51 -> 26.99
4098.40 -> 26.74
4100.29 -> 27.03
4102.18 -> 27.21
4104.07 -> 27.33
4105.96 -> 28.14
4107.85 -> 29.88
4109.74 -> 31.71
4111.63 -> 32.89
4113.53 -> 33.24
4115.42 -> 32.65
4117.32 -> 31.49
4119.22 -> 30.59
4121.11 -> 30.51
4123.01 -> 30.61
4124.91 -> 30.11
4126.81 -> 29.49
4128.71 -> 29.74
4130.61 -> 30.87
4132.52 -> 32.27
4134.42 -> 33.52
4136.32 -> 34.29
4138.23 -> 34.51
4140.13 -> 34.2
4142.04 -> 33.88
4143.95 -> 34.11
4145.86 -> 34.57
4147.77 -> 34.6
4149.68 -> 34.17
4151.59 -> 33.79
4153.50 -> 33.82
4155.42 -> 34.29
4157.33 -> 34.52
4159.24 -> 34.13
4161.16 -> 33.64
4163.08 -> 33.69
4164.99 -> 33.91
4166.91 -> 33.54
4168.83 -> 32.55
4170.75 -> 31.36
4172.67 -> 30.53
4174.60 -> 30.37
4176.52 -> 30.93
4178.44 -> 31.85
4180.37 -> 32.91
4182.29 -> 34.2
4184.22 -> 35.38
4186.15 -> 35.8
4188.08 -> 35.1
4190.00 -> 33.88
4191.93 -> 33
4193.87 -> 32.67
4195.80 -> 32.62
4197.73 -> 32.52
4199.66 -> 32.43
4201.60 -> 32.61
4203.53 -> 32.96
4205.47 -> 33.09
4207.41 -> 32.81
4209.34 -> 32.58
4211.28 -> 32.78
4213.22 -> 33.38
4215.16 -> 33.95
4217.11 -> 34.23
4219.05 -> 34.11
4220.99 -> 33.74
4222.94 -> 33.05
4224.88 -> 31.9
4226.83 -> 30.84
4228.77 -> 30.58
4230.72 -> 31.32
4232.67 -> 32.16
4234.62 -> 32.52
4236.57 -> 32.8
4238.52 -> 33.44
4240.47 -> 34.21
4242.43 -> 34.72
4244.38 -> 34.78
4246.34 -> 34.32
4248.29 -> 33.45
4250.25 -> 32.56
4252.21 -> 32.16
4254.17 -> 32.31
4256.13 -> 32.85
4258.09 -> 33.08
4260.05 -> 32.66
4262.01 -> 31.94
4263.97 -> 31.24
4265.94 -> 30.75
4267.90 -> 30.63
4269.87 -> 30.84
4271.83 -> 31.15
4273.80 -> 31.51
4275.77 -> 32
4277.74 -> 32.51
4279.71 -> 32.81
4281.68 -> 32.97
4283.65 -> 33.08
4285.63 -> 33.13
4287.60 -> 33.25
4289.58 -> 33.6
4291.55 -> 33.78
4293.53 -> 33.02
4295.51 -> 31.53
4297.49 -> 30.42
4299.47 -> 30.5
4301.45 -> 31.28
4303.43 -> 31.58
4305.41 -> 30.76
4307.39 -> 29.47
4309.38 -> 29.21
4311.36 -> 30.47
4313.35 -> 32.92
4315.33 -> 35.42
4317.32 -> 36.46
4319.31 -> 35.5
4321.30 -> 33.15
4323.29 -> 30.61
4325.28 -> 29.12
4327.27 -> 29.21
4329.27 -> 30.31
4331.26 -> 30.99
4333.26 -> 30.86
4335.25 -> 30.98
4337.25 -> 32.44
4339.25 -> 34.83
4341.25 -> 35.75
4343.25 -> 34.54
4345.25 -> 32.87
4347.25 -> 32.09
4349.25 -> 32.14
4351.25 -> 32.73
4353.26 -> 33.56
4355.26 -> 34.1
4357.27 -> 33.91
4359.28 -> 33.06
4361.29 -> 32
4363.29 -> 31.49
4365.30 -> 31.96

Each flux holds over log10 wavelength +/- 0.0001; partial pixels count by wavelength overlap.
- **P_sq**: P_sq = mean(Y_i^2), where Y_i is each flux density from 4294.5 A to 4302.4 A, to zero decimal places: 957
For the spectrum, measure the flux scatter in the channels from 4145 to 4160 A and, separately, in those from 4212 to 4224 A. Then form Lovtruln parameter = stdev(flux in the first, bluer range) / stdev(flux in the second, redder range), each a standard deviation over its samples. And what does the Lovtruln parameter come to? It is 0.7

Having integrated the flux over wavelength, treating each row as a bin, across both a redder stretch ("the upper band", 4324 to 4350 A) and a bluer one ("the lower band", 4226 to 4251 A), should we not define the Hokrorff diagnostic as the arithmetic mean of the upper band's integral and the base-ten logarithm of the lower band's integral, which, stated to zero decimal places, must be 417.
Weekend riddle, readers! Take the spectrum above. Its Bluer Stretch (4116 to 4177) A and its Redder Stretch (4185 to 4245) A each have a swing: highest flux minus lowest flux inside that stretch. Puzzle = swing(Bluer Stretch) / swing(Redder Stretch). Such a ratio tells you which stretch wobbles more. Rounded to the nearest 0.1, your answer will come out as 1.0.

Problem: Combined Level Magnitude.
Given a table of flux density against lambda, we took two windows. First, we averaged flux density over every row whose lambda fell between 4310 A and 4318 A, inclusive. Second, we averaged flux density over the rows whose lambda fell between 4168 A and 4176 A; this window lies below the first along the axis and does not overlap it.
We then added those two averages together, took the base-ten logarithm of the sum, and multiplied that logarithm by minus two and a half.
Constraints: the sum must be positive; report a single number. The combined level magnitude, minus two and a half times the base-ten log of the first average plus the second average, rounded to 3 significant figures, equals -4.53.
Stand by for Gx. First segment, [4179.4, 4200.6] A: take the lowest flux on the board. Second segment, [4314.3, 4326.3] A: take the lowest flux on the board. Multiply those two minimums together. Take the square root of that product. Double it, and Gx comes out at 61.5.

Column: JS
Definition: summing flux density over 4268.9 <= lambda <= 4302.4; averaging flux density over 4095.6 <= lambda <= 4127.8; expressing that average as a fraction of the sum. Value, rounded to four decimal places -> 0.0544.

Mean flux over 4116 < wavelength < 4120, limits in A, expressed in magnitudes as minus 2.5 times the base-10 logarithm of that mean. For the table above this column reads -3.73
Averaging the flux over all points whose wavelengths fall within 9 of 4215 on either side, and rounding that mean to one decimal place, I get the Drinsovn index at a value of 33.4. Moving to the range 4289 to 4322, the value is 32.3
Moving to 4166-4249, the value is 33.0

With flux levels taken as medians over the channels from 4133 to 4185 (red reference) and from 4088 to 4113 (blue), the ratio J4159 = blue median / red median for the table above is 0.83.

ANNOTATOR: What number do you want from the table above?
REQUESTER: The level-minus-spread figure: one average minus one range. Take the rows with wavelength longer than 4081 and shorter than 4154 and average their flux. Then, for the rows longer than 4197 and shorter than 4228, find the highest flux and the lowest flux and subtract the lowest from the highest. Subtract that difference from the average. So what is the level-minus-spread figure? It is 27.8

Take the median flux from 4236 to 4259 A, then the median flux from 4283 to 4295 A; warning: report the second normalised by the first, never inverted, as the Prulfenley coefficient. 1.00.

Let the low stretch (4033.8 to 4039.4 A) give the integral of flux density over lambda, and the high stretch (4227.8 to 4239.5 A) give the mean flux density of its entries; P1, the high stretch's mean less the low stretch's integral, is -152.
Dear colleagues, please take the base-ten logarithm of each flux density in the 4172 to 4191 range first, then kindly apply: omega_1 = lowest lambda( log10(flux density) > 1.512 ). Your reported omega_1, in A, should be 4180.37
